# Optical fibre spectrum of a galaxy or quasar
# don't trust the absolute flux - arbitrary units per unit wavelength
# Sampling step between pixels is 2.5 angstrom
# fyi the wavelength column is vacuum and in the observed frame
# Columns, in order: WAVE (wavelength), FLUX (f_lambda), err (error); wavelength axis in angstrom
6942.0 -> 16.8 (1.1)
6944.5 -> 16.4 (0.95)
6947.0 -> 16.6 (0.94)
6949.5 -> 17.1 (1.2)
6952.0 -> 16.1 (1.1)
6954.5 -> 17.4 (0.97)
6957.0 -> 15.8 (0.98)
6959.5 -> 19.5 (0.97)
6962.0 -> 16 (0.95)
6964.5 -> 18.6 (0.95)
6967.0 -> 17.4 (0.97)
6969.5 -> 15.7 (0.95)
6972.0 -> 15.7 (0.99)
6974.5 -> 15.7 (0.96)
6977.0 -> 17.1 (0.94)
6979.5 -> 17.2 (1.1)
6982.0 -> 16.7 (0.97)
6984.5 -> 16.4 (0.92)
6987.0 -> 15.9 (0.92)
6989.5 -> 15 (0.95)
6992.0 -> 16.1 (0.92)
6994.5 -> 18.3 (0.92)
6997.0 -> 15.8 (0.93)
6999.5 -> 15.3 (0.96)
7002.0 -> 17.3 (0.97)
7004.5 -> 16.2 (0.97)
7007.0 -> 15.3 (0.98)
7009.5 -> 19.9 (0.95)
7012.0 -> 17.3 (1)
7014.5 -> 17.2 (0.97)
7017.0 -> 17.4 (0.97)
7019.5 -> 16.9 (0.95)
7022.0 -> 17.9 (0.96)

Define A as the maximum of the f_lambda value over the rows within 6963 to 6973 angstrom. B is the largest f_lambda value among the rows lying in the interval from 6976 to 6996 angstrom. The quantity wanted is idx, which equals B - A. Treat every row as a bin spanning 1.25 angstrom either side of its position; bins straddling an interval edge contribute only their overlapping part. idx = -0.3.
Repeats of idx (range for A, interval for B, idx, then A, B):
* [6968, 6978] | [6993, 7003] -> 1.2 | 17.1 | 18.3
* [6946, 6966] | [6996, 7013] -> 0.4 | 19.5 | 19.9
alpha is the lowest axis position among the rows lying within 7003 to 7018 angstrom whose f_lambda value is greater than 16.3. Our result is 7009.5 angstrom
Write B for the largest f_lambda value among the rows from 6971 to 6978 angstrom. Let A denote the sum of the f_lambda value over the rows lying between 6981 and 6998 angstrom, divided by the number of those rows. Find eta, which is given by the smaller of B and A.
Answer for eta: 16.3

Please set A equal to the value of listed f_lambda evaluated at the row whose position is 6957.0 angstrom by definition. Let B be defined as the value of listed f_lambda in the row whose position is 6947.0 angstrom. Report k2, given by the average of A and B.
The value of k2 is 16.2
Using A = 15.8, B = 16.6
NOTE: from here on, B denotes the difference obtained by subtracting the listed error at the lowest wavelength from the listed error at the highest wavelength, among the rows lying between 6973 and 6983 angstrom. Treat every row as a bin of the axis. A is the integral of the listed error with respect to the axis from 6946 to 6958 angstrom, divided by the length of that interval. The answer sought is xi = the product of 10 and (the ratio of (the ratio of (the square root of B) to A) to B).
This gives 96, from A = 1.04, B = 0.01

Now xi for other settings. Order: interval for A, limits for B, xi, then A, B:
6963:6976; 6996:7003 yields 52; 0.96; 0.04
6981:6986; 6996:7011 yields 75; 0.94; 0.02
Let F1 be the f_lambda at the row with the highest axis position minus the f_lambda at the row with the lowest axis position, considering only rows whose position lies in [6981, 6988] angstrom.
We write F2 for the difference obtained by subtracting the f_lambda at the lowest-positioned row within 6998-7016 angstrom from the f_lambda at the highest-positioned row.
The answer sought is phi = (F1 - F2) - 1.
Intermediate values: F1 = -0.8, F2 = 1.9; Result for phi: -3.7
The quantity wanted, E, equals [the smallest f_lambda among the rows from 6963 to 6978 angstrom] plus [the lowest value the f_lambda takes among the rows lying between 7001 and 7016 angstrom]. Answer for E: 31.00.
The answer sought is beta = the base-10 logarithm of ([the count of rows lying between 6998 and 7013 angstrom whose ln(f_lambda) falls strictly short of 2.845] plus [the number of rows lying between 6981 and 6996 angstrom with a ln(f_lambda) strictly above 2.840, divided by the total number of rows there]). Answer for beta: 0.50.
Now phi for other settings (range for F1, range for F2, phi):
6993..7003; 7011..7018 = -2.1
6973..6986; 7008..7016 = 2.4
